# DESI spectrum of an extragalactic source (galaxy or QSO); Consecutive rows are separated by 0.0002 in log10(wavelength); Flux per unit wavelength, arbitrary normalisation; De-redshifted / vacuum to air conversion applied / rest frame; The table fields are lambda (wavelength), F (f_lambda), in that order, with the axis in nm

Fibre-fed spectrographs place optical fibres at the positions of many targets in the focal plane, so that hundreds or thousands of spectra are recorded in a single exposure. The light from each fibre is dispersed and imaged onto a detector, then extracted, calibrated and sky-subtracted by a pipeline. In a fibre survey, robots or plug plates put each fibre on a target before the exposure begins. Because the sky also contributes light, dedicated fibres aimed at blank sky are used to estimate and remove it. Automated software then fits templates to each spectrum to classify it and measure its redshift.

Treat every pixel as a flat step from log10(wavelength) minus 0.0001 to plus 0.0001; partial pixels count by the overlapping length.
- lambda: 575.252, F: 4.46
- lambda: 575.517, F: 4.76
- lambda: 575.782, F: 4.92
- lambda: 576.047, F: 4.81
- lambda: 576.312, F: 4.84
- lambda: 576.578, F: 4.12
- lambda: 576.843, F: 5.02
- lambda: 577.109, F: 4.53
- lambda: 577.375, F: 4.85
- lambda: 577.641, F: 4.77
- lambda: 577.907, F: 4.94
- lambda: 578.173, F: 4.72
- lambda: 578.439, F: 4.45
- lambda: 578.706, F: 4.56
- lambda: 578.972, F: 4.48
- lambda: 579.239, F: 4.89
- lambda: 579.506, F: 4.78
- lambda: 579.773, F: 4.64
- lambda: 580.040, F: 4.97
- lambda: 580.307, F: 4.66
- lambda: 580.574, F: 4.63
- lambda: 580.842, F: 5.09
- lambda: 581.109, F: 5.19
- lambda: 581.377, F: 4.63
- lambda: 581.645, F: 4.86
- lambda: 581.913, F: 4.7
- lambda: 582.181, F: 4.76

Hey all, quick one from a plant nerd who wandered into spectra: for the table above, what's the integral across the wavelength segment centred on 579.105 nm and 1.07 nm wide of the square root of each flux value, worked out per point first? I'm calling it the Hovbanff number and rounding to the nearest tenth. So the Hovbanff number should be 2.3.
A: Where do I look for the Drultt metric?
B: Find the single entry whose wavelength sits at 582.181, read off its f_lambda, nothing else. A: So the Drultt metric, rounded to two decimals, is 4.76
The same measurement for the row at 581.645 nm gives 4.86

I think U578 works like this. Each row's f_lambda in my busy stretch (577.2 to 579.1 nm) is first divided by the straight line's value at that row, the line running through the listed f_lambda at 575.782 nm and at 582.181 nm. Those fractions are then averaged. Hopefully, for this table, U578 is 0.96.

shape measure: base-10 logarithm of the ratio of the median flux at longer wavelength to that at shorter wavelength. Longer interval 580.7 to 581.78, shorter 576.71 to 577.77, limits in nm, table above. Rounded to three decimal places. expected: 0.015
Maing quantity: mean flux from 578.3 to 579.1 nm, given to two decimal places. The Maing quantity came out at 4.50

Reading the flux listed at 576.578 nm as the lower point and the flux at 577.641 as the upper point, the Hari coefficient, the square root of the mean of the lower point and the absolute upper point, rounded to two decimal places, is 2.11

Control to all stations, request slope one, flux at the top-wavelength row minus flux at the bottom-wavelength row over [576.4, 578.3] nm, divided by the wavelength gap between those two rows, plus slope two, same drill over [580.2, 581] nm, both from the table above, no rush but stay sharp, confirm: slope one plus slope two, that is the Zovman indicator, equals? 1.2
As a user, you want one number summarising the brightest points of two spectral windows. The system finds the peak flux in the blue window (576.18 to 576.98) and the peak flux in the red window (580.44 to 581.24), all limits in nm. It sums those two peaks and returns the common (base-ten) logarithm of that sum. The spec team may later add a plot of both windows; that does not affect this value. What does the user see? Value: 1.01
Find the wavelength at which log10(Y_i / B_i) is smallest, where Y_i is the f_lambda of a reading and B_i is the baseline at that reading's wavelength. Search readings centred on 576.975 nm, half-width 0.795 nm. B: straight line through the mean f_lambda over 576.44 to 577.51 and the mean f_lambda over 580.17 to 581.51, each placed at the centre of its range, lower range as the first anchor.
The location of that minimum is 576.578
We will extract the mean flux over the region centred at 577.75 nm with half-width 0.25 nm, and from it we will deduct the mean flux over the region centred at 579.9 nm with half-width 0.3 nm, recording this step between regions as 0.05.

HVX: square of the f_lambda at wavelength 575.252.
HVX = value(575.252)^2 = 20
